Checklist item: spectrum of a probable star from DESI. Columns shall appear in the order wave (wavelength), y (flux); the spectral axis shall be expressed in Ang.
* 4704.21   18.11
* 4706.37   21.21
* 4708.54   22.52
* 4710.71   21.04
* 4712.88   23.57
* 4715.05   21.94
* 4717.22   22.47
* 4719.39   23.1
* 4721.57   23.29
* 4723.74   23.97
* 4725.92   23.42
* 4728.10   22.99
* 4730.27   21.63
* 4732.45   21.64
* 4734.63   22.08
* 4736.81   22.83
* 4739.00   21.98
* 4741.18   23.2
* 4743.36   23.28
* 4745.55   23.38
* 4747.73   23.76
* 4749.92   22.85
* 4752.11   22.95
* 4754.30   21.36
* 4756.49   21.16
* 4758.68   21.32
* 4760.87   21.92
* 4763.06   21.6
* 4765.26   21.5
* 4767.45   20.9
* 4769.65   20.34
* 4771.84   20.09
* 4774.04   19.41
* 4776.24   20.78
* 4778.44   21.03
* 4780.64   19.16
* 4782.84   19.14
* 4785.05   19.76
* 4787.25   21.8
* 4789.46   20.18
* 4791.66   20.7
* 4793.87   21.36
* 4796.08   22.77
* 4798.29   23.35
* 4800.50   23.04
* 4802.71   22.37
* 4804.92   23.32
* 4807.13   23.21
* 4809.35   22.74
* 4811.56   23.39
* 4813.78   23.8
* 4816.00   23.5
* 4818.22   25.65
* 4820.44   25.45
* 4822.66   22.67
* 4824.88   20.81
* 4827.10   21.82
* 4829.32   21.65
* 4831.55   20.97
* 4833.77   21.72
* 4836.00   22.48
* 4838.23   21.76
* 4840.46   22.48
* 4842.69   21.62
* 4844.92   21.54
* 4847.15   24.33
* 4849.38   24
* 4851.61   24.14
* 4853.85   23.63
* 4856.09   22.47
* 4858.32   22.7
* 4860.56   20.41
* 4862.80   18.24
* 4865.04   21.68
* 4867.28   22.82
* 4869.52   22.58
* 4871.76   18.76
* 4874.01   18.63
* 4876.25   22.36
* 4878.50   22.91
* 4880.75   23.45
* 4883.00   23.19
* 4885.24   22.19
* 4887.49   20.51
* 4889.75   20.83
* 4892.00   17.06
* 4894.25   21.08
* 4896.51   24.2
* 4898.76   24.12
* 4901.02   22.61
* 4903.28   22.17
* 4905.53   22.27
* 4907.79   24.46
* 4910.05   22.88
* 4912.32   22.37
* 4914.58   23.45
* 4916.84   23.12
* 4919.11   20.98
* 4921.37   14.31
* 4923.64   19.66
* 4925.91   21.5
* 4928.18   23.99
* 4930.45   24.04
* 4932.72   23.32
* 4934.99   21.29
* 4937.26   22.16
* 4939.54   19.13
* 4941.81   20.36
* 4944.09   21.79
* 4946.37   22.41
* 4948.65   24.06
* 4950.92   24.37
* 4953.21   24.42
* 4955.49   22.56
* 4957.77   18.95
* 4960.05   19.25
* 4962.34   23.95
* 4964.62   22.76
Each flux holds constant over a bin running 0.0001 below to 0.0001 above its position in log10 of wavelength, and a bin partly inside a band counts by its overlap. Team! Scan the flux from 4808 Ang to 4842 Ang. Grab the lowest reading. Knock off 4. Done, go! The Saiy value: 17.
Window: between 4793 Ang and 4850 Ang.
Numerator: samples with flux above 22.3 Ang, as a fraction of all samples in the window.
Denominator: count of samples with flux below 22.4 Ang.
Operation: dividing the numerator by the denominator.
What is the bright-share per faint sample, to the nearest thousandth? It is 0.065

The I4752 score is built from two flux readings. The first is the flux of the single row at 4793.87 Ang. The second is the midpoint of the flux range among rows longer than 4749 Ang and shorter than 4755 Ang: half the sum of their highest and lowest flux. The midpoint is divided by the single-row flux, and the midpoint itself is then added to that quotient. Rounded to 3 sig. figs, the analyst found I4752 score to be 23.2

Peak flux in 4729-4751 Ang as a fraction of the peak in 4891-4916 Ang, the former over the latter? 0.97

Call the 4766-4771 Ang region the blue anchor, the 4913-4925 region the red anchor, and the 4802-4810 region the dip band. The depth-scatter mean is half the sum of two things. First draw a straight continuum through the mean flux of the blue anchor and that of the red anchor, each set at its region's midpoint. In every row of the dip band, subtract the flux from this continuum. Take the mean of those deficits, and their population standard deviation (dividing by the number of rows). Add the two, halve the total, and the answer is -1.0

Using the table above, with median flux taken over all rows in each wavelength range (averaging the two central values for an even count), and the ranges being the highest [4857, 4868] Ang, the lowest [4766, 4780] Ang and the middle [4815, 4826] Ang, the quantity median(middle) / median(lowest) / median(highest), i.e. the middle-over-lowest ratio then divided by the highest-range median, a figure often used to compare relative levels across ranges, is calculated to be 0.053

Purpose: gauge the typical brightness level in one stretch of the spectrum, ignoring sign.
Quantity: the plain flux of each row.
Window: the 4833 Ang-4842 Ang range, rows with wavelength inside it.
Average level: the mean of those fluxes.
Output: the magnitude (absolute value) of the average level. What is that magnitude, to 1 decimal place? 22.1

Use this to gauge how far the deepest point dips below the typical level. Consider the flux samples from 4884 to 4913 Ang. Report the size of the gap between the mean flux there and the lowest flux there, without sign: 5.0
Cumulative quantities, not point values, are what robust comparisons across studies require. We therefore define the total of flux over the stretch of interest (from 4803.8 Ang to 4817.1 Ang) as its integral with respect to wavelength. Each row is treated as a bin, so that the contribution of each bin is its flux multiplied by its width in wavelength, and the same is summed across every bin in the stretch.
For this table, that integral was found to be 310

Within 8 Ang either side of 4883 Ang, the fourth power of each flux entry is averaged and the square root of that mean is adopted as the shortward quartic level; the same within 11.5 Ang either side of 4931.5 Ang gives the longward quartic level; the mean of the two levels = 478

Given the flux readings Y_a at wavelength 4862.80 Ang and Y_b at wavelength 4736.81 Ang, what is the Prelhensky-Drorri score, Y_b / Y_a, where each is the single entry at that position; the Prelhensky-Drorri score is 1.25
